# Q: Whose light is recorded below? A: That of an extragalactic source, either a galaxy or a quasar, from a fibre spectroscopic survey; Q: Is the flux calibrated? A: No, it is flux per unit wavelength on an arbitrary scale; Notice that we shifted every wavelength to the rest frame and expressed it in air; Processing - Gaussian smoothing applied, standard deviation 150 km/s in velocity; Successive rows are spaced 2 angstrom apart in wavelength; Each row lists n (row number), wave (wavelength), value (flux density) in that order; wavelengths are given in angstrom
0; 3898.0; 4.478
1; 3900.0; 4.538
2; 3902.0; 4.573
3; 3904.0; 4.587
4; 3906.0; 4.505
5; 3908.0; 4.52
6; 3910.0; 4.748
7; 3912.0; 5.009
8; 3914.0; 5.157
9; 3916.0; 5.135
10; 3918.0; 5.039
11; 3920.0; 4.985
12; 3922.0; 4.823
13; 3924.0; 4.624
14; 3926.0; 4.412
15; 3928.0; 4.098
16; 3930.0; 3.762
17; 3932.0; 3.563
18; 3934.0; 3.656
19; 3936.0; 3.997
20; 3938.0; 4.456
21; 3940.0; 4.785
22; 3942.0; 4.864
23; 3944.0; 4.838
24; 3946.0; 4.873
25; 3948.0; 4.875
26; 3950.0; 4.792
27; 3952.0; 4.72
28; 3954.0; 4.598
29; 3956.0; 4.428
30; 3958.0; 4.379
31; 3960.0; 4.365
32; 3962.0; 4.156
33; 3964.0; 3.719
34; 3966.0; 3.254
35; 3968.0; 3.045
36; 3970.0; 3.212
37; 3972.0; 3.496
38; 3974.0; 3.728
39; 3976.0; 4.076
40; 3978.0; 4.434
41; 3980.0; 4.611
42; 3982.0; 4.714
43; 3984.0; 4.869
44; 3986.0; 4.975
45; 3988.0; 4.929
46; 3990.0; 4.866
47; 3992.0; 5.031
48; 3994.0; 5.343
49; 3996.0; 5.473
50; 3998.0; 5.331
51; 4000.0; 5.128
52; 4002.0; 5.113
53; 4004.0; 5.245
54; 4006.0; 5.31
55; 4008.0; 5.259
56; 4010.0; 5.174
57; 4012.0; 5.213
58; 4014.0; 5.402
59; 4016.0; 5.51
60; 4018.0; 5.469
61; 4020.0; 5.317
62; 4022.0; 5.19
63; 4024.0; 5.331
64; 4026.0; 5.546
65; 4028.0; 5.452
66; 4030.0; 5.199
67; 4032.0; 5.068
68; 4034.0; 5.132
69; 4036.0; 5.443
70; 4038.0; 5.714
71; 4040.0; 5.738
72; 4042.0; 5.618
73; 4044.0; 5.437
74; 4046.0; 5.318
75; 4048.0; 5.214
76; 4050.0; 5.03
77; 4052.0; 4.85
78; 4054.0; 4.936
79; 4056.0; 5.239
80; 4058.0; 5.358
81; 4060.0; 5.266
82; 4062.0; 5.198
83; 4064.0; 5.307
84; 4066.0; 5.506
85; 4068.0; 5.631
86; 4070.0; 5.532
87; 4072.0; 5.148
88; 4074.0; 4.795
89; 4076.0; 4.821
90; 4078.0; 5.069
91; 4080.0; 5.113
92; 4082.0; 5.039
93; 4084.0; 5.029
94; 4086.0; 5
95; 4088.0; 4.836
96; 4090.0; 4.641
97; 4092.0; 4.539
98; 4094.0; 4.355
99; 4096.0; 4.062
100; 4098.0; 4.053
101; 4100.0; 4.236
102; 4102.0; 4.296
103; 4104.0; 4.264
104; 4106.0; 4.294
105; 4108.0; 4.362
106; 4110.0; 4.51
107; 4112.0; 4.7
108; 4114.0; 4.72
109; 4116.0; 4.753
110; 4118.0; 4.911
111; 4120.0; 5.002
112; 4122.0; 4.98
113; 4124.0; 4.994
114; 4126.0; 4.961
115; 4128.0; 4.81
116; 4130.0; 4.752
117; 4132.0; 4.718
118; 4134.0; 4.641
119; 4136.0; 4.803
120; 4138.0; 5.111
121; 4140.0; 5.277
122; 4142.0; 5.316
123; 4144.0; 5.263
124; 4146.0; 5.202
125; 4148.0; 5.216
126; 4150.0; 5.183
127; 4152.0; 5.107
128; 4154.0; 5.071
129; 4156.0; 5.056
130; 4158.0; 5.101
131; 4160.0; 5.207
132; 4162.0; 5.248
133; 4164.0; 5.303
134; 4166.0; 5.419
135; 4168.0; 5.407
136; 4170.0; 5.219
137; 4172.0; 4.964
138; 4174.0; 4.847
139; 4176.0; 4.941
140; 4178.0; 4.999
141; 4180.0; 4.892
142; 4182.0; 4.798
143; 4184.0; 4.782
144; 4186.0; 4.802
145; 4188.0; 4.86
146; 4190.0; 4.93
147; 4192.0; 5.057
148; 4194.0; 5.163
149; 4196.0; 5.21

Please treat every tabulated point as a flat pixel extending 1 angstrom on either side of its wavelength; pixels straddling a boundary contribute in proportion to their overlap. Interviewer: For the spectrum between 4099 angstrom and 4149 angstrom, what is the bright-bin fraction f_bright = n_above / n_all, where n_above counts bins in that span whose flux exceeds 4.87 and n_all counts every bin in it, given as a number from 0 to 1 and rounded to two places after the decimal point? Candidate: 0.44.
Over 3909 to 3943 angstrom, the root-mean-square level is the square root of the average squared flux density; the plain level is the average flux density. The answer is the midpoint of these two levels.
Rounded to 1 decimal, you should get 4.6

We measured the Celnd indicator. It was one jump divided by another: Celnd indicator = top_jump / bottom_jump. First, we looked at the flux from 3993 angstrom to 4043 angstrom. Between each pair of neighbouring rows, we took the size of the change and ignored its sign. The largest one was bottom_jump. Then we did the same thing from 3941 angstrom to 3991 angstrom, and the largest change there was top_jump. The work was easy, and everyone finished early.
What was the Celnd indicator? 1.50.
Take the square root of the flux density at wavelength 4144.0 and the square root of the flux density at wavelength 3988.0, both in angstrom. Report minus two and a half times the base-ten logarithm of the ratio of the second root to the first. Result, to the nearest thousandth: 0.036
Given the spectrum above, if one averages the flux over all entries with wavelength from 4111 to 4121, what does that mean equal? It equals 4.8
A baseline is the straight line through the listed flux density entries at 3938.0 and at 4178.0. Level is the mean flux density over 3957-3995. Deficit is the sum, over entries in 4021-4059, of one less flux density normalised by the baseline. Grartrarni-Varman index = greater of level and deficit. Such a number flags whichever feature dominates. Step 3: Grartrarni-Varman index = 4.3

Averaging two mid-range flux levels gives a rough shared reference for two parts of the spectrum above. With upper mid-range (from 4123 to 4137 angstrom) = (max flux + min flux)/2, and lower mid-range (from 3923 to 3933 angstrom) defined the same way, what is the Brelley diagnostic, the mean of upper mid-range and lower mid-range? 4.5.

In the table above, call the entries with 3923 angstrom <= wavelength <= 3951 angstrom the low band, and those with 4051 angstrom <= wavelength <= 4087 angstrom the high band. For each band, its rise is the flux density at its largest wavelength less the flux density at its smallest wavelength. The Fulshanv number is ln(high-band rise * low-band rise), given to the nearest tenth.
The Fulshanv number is -3.7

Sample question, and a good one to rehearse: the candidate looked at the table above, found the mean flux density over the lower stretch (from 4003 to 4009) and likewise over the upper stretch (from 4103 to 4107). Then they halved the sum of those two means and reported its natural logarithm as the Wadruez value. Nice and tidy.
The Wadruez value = 1.56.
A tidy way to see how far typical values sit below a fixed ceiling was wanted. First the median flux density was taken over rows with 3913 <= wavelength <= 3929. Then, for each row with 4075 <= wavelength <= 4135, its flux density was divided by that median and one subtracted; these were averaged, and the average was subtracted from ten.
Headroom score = 10.05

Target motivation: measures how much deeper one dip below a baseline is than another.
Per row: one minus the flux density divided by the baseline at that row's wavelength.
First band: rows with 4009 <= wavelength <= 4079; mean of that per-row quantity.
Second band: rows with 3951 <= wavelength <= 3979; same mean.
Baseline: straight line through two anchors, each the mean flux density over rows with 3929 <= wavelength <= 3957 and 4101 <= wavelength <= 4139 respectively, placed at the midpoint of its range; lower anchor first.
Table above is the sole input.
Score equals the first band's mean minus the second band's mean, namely -0.26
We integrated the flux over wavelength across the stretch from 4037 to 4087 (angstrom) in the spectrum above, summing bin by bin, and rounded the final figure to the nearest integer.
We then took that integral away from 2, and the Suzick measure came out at -260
